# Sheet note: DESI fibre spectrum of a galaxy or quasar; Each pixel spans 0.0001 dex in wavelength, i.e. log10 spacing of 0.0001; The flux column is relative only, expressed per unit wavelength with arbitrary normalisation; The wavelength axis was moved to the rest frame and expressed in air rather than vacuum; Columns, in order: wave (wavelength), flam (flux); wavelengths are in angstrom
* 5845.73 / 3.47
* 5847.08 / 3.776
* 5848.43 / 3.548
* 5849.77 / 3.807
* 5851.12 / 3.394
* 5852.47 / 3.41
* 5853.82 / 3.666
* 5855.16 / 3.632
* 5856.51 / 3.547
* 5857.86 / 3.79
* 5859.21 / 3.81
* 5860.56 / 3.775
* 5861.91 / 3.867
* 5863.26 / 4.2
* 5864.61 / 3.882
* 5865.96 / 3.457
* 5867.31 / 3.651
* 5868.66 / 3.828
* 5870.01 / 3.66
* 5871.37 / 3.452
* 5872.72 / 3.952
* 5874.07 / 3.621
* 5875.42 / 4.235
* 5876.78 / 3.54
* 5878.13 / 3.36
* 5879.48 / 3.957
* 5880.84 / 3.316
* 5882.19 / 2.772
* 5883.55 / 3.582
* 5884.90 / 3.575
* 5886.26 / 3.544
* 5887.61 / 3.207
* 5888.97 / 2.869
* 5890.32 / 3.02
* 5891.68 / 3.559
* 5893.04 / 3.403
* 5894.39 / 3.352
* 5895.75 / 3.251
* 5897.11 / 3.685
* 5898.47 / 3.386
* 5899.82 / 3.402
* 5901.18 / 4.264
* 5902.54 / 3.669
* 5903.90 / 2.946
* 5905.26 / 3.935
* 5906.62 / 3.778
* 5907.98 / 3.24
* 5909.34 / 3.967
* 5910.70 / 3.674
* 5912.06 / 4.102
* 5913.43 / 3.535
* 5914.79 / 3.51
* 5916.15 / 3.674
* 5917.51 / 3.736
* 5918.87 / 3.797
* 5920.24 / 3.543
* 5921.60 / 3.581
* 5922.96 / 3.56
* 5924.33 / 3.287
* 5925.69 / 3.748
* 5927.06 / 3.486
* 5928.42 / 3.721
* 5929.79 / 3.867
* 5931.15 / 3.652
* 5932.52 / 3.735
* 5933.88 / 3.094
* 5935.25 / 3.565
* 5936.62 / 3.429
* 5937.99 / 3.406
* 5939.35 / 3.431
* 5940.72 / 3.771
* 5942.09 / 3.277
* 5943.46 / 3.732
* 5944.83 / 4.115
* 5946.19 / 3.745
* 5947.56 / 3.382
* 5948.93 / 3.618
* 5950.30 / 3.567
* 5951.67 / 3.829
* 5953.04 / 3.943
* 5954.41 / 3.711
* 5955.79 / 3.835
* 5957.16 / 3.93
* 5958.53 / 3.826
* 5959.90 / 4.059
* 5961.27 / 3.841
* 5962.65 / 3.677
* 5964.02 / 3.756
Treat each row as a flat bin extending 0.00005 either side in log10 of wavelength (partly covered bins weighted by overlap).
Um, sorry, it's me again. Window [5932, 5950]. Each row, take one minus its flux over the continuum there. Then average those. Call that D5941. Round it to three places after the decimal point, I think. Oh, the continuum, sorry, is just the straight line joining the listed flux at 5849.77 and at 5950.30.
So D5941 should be 0.008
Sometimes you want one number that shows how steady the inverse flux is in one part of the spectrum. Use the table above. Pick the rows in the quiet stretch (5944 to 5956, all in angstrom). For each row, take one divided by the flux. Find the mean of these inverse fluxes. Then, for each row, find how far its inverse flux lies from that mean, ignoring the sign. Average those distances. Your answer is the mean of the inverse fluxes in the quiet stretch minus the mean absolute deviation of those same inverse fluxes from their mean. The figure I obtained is 0.256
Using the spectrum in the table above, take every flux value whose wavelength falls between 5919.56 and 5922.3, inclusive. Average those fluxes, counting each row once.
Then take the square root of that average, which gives 1.89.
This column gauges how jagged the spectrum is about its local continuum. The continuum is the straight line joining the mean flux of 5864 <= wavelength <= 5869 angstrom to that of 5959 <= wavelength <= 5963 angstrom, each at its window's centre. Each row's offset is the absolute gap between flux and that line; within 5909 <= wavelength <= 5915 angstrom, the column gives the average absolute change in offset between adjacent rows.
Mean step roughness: 0.10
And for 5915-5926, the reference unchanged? 0.16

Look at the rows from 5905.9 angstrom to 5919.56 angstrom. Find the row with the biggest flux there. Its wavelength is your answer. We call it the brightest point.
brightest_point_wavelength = 5912.06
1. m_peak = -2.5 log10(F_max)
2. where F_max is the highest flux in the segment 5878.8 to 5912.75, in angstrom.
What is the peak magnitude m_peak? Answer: -1.57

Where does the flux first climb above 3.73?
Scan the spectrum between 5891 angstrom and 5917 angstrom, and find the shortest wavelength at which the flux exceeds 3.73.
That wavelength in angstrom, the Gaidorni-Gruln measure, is 5901.18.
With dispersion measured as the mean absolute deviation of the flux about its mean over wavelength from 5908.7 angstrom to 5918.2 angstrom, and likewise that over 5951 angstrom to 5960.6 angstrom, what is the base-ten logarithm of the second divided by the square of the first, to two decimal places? 0.49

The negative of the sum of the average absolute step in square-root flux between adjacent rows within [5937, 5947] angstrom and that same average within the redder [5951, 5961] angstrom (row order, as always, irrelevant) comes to -0.128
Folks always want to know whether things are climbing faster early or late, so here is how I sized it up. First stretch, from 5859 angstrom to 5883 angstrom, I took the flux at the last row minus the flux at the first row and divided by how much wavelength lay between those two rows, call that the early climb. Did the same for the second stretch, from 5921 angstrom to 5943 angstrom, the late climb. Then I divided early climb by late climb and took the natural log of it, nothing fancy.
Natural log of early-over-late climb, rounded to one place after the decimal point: 1.1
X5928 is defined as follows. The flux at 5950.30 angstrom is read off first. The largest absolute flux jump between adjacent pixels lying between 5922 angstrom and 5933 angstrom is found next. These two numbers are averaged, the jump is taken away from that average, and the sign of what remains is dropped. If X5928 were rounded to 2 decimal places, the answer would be 1.55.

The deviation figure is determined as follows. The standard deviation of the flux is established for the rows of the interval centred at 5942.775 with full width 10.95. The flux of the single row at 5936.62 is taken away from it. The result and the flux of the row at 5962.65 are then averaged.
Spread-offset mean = 0.26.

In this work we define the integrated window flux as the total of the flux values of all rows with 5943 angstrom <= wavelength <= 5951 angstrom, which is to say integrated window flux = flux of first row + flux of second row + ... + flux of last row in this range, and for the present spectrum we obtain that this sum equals 22.2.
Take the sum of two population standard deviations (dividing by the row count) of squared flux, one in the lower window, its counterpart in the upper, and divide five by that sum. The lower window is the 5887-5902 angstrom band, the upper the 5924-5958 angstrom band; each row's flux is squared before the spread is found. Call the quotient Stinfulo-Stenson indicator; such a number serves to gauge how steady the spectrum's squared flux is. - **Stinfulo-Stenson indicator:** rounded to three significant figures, 1.19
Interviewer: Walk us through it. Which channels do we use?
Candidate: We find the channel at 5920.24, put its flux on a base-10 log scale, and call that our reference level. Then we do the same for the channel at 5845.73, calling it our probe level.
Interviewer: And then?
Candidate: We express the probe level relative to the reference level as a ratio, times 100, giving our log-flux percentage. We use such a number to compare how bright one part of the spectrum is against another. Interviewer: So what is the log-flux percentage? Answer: 98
